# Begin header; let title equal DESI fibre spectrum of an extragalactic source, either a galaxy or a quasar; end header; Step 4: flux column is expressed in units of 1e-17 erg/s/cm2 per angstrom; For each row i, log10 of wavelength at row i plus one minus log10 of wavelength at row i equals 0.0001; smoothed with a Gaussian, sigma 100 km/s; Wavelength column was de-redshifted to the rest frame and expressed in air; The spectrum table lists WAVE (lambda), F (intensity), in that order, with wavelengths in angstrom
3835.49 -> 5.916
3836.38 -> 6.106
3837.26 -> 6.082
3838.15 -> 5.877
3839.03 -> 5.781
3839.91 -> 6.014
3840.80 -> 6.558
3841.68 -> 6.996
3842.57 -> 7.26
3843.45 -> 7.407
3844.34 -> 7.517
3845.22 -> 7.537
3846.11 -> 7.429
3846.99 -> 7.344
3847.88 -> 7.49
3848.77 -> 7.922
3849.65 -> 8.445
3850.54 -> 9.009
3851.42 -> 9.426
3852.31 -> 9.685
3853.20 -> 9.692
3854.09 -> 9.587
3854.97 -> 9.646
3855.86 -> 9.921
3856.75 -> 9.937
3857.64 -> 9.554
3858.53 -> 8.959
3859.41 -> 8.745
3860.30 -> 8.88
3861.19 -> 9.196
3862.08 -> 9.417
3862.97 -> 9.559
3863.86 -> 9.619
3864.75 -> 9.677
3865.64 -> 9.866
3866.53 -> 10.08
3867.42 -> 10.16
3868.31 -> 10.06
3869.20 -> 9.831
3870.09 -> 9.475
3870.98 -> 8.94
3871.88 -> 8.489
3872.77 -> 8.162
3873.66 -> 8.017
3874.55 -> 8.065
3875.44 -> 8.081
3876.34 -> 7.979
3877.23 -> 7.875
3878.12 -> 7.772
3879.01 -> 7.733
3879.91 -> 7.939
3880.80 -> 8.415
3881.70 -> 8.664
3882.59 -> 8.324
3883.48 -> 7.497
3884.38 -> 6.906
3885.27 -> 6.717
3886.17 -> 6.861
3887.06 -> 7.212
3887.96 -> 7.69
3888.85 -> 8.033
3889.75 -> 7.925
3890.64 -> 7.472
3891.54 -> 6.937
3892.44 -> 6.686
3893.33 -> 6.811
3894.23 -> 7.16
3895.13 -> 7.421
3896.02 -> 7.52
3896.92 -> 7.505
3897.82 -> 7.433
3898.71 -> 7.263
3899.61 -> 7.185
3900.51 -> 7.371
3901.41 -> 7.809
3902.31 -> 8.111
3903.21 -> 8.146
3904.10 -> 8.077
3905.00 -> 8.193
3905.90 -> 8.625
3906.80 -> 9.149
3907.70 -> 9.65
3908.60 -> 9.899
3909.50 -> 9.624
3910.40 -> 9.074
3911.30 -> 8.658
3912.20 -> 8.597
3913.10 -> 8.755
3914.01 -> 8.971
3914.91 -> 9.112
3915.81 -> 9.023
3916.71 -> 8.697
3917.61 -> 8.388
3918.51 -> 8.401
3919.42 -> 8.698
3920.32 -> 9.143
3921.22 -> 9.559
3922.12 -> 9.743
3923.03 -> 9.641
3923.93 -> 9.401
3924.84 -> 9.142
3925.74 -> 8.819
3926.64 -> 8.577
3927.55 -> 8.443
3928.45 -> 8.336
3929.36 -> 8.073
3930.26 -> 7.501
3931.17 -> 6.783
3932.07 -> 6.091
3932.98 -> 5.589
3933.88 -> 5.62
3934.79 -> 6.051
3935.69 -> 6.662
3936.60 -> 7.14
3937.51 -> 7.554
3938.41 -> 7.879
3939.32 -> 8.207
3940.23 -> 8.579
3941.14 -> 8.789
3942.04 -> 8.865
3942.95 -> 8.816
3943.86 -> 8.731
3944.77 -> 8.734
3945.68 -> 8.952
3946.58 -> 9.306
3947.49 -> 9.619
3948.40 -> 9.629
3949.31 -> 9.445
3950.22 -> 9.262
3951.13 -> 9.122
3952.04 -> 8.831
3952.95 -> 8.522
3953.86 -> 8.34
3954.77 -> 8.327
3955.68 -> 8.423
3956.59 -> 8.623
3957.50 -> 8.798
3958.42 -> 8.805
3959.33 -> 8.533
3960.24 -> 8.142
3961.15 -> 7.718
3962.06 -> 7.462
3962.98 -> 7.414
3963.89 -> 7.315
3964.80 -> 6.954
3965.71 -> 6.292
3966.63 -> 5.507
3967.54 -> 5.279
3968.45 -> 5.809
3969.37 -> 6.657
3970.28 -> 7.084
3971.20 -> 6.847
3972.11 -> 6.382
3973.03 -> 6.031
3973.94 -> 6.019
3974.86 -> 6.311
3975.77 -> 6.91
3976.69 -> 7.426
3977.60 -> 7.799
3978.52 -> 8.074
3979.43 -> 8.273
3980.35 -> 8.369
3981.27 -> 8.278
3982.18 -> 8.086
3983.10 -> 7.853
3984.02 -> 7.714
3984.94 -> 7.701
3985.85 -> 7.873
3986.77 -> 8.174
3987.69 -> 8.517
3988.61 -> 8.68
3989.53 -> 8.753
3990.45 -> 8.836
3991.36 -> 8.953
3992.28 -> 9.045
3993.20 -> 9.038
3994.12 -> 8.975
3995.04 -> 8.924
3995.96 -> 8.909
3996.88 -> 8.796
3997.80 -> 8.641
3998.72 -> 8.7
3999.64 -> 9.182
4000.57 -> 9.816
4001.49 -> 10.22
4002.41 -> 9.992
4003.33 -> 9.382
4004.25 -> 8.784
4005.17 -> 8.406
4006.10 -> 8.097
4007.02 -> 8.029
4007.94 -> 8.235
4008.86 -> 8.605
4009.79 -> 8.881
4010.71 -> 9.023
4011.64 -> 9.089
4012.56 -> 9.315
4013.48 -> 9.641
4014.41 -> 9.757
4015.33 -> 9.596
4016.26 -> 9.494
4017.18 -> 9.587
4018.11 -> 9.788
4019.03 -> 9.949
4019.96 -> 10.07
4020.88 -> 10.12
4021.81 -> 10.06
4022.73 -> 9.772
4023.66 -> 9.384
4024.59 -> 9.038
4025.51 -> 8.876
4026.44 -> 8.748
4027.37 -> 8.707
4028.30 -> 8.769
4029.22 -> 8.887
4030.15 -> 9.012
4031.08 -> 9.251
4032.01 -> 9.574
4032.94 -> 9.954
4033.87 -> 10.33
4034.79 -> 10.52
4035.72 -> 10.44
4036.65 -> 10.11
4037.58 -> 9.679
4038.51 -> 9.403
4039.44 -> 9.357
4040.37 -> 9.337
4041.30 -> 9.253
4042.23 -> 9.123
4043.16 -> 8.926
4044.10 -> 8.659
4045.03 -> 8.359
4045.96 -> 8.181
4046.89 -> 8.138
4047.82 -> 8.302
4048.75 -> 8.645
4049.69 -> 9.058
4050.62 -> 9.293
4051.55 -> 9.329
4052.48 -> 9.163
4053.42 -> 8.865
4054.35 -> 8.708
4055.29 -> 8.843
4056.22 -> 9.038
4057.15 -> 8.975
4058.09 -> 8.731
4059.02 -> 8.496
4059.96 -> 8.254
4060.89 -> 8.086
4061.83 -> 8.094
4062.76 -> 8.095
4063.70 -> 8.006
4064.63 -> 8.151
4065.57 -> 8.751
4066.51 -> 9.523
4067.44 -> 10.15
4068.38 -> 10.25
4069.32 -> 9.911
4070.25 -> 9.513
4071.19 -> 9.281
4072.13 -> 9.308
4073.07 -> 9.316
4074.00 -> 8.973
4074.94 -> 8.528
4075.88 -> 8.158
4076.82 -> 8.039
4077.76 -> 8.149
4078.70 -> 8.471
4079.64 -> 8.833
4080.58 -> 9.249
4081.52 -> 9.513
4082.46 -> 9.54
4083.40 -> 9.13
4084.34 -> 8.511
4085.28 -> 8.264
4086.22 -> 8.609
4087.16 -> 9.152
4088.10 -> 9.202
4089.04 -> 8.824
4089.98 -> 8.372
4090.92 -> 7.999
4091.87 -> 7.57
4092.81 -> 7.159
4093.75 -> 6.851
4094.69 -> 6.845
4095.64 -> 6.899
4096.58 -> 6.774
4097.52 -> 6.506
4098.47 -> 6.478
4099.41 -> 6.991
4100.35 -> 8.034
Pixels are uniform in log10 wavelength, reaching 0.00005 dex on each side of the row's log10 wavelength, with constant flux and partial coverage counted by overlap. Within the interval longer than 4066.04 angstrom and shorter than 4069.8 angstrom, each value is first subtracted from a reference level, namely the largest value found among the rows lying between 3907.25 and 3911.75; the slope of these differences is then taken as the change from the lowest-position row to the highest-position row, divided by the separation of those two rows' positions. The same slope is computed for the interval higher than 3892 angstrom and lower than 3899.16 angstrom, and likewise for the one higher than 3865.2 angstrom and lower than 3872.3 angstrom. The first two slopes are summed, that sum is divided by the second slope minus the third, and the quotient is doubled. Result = 1.5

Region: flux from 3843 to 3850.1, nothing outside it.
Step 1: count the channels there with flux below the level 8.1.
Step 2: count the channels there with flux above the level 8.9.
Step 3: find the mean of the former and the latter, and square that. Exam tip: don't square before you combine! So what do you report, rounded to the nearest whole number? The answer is 12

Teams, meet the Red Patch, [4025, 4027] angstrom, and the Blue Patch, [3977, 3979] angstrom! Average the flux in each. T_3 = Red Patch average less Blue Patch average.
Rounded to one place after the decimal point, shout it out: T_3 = 0.9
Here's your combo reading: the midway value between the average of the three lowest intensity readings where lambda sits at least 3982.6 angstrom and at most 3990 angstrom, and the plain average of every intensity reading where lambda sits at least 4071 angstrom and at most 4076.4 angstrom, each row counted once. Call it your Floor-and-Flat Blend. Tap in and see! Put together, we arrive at 8.3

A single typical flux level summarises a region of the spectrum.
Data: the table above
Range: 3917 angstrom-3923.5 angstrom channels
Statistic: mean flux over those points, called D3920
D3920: 9.08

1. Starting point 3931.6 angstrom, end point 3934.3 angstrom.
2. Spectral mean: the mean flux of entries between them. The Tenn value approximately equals 5.8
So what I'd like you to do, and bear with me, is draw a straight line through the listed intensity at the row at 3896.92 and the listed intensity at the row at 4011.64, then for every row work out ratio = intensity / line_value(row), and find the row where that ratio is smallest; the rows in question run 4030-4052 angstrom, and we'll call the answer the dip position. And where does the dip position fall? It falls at 4046.89 angstrom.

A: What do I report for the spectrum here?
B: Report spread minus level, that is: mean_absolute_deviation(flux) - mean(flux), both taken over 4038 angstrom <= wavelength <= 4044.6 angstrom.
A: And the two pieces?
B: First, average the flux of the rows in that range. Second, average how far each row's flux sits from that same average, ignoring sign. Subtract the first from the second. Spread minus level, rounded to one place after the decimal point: -8.9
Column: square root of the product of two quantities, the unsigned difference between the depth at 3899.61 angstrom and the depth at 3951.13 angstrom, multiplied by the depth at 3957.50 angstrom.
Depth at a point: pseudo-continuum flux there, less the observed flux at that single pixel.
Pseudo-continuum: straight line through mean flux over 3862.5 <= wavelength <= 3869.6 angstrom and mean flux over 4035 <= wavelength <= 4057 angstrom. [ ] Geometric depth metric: 1.2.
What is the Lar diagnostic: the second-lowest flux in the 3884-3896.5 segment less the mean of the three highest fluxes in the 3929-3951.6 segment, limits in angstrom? -2.8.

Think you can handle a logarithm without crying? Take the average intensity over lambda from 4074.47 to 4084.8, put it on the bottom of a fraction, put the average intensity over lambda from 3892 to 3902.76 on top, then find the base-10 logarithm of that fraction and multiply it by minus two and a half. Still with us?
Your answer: 0.19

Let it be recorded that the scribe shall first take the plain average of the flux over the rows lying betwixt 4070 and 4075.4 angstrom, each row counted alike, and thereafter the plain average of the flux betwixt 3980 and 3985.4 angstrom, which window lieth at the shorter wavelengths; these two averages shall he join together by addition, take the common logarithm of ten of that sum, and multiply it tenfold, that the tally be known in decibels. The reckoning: 12.3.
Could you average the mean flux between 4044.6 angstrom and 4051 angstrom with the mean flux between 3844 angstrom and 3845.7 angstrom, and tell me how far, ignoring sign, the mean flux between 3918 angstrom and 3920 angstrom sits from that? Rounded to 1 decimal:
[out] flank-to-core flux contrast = 0.5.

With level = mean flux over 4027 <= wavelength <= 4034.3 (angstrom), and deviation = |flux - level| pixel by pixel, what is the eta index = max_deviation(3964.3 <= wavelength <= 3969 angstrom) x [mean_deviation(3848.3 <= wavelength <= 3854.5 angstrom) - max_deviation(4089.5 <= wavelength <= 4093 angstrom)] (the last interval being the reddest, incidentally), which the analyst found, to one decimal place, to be -6.5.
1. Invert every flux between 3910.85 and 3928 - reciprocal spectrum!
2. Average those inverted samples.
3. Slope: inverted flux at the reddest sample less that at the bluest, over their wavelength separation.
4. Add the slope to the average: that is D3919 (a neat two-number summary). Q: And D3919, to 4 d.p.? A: 0.1123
